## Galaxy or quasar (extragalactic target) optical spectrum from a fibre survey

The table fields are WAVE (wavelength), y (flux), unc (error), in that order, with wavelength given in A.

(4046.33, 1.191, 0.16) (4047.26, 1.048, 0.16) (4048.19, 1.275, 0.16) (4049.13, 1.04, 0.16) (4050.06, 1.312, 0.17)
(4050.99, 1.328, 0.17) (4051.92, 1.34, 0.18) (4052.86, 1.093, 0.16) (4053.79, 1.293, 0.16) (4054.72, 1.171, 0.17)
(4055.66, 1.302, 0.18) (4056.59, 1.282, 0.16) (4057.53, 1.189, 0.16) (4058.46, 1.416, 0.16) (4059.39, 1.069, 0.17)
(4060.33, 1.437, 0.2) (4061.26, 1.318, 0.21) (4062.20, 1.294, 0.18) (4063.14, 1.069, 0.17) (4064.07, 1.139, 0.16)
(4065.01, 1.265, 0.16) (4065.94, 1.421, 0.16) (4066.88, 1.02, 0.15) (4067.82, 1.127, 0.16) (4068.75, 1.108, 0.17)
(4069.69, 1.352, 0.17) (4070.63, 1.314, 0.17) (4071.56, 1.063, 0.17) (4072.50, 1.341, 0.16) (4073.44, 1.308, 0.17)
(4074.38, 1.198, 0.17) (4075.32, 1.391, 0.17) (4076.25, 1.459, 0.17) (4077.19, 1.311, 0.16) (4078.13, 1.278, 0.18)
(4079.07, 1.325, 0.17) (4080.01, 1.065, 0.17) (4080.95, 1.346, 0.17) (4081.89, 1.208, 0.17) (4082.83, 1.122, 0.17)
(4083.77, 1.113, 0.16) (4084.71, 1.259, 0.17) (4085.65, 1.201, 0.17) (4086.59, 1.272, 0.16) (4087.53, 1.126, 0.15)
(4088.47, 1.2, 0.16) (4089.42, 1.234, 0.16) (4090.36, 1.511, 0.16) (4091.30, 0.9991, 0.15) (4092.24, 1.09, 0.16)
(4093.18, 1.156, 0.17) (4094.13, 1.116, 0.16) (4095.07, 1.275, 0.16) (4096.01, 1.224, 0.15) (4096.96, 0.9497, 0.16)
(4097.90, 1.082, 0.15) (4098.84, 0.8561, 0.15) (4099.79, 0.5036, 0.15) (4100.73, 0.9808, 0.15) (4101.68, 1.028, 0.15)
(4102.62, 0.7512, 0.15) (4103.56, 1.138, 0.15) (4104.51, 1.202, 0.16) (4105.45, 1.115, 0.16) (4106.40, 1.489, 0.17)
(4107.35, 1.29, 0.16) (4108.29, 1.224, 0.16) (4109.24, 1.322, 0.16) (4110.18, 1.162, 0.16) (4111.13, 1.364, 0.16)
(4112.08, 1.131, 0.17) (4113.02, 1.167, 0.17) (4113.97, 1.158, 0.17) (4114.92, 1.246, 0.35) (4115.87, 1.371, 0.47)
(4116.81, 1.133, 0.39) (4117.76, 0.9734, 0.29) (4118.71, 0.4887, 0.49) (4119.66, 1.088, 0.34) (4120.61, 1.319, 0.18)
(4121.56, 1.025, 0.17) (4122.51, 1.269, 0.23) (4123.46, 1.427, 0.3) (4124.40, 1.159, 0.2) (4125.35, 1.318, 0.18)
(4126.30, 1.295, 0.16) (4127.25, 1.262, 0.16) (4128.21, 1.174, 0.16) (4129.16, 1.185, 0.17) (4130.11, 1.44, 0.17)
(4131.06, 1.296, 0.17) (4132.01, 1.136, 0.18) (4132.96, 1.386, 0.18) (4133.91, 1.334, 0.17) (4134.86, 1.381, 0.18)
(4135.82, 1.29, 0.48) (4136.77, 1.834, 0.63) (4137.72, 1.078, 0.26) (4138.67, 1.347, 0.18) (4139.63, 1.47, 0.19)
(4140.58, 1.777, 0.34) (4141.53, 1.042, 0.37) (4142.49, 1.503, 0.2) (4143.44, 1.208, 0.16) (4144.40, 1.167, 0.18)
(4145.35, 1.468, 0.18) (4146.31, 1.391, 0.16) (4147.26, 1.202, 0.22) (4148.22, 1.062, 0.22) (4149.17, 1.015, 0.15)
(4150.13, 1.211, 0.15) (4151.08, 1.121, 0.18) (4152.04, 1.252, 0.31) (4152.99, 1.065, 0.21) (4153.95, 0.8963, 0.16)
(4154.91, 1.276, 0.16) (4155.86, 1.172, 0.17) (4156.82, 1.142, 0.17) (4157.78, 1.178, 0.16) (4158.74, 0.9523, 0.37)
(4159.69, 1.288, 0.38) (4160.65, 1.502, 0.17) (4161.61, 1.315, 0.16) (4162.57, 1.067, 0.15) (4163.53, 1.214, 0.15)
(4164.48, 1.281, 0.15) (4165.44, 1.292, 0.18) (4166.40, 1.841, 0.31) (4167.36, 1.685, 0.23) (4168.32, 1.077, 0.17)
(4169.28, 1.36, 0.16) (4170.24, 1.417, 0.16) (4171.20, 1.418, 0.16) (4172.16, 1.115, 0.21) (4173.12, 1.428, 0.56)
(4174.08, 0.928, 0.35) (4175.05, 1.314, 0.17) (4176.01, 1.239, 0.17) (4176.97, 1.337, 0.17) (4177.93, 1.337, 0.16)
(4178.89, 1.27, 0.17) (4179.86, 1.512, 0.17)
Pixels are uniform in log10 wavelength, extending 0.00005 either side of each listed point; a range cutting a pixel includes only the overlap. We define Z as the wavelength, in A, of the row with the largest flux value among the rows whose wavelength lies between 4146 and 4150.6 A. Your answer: 4146.31 A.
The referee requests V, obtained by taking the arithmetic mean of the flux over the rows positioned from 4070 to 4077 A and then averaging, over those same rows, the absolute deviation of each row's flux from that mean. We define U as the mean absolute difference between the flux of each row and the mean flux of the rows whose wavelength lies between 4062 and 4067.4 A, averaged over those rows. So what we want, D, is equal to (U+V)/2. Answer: 0.11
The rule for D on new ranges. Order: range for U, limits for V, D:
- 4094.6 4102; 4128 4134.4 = 0.13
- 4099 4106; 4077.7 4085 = 0.14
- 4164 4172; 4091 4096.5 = 0.12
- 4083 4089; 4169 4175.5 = 0.10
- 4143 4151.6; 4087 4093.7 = 0.11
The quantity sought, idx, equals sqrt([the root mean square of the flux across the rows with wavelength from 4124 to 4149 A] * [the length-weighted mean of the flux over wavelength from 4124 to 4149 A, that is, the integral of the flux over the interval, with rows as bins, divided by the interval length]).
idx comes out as 1.32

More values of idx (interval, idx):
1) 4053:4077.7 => 1.26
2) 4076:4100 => 1.17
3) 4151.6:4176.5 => 1.27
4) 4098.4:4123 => 1.12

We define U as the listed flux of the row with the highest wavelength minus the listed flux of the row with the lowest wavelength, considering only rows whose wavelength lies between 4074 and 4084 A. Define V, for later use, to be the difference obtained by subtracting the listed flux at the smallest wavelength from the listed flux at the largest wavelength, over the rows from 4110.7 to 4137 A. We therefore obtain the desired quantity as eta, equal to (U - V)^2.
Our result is 0.31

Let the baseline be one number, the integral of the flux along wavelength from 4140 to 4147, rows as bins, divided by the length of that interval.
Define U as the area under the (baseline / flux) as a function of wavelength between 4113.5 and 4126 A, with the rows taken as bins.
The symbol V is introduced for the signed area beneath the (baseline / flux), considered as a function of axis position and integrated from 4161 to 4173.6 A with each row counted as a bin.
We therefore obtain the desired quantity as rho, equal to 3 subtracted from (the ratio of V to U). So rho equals -2.18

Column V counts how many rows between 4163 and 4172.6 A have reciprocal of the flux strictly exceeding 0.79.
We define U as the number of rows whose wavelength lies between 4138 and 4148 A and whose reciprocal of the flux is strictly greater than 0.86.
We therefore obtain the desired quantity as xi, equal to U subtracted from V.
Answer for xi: 2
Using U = 1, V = 3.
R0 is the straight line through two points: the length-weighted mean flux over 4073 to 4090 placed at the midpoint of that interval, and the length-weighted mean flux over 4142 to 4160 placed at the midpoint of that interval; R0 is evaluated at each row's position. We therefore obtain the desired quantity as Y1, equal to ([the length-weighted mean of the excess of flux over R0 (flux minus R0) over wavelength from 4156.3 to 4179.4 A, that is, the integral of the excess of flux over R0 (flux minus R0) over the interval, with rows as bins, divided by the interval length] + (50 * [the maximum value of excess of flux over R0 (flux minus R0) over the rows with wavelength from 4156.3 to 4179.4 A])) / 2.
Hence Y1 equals 16.8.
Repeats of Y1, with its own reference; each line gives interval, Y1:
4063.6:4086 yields 5.2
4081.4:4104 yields 6.7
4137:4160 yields 14.6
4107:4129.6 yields 5.4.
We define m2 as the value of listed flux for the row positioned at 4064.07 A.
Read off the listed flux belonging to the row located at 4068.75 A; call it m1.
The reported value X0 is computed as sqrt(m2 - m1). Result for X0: 0.2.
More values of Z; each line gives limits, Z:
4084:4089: 4086.59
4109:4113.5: 4111.13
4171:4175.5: 4173.12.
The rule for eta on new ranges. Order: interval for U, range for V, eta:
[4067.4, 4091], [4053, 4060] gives 0.37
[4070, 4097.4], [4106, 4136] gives 0.03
